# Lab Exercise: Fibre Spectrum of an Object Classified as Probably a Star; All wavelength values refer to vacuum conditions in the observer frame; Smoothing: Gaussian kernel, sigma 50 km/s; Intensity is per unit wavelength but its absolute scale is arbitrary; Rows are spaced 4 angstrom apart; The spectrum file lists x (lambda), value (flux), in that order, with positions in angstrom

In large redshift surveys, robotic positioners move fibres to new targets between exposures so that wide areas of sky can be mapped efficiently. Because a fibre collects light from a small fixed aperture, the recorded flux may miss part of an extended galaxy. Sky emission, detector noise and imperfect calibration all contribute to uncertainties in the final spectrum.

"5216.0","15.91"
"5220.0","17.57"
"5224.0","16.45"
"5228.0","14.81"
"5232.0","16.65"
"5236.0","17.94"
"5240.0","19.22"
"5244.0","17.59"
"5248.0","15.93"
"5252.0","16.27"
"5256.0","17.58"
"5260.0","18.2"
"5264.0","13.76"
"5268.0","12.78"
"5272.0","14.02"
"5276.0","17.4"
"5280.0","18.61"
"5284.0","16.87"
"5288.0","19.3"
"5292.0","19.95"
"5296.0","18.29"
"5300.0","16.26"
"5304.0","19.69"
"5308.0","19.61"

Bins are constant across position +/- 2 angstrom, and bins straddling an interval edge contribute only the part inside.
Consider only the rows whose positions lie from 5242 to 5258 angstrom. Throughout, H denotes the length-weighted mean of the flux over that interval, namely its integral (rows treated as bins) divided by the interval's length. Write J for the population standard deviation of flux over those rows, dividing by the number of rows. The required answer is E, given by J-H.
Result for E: -16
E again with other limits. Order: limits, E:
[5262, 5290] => -14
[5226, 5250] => -16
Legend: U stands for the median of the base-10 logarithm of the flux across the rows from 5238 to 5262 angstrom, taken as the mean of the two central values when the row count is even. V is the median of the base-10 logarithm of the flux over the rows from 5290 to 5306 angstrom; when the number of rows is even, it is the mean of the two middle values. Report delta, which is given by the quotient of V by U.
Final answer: 1.03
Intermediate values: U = 1.245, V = 1.28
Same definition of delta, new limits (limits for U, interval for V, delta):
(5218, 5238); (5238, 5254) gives 1.01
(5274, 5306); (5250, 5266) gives 0.97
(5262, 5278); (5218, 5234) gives 1.07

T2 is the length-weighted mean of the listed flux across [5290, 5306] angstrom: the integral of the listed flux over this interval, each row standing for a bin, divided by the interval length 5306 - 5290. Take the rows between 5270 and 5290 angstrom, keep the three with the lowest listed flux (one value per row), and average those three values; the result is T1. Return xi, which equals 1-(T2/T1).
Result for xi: -0.15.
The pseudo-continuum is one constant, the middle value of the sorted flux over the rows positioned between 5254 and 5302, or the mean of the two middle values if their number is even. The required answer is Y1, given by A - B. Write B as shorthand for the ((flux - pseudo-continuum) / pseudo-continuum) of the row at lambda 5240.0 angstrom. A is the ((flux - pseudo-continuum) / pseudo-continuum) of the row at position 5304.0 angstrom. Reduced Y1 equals 0.027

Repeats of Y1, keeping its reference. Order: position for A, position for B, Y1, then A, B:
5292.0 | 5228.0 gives 0.294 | 0.14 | -0.15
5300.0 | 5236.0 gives -0.096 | -0.07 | 0.03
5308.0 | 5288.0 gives 0.018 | 0.12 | 0.10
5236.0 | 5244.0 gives 0.020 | 0.03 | 0.01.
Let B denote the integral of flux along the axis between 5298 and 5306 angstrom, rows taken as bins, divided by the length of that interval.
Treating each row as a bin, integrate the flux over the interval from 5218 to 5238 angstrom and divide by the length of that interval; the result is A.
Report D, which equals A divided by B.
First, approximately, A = 16.7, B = 18.0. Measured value 0.93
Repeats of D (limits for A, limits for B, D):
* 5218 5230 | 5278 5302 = 0.89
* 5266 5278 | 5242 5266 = 0.89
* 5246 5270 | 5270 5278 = 1.00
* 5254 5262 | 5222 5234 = 1.12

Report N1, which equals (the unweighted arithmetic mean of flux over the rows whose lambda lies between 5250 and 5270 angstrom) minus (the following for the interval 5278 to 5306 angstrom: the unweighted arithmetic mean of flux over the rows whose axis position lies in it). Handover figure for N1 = -2.7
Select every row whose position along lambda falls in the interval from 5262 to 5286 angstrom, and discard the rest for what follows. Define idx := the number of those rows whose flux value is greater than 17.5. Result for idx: 1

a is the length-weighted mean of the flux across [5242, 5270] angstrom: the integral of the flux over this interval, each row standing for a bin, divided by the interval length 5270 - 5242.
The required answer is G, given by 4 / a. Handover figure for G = 0.25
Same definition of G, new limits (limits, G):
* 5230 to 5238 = 0.23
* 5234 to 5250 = 0.23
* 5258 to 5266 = 0.25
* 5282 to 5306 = 0.22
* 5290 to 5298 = 0.21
